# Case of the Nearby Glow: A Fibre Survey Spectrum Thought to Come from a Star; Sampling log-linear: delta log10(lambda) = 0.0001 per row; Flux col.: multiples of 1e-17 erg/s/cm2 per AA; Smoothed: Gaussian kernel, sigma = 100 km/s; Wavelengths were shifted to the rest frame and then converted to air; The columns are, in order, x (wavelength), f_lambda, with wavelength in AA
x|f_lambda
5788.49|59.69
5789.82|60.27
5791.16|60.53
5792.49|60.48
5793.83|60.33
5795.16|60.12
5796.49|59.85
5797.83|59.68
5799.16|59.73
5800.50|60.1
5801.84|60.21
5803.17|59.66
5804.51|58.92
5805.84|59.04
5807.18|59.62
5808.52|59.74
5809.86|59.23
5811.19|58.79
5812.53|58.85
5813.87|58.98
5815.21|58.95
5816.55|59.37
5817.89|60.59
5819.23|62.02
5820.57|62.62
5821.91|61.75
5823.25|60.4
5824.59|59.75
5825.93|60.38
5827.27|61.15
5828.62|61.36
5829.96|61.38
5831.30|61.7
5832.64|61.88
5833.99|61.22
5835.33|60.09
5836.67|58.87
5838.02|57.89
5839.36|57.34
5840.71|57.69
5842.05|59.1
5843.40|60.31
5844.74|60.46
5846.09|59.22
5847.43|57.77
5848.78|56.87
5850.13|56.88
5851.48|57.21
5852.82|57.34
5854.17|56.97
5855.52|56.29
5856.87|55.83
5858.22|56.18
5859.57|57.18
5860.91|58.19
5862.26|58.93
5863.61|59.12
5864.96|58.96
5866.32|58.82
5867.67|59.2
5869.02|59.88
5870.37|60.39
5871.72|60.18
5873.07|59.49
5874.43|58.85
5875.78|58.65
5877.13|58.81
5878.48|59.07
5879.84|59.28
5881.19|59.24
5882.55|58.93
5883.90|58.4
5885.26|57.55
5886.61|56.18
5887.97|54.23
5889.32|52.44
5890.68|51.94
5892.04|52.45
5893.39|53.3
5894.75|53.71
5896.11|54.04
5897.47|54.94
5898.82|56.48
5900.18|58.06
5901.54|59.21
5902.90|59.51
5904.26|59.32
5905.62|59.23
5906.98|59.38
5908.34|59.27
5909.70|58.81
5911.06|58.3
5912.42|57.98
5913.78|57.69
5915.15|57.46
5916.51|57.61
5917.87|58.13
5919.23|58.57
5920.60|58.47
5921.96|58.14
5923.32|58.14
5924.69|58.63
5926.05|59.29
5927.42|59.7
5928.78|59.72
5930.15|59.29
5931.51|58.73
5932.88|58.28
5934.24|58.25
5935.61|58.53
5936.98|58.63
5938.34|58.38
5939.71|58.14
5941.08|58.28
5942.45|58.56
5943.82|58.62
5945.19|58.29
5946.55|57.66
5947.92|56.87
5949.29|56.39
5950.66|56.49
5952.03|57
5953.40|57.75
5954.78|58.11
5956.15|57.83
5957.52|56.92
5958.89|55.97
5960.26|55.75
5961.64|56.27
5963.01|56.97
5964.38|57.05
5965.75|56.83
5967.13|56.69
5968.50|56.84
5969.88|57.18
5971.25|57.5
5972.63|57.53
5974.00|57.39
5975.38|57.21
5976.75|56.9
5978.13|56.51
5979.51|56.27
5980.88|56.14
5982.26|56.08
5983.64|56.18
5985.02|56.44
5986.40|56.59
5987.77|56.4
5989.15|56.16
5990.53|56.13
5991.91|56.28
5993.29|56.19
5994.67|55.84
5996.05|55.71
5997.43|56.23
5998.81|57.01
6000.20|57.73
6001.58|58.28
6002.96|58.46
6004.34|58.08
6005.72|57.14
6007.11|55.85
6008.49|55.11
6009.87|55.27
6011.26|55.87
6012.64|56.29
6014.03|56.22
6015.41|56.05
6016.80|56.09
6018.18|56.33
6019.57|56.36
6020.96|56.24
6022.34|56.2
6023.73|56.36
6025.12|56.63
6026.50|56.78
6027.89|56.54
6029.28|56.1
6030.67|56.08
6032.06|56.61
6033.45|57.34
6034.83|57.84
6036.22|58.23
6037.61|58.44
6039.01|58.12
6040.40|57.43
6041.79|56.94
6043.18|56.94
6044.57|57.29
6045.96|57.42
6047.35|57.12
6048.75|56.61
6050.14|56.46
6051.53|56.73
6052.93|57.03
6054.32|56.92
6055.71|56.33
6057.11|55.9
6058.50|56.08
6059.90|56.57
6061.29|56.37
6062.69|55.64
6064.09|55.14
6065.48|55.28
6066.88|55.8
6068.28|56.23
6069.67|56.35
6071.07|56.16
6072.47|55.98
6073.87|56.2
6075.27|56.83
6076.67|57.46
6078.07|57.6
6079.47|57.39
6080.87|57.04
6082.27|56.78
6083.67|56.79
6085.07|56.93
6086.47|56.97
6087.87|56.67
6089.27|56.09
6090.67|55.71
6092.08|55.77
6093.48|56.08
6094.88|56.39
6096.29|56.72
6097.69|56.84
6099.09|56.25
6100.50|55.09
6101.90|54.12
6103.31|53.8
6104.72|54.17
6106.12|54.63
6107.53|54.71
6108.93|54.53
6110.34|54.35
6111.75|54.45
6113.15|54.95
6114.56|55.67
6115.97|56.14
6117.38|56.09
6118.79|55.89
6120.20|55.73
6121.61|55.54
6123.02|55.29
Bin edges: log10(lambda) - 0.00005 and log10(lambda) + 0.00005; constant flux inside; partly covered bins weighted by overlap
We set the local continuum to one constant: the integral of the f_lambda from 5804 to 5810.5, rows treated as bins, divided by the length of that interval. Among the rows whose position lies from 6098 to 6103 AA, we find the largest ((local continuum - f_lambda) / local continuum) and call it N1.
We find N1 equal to 0.09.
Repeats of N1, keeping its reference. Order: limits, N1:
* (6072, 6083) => 0.06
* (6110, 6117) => 0.08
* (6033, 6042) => 0.04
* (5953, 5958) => 0.04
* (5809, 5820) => 0.01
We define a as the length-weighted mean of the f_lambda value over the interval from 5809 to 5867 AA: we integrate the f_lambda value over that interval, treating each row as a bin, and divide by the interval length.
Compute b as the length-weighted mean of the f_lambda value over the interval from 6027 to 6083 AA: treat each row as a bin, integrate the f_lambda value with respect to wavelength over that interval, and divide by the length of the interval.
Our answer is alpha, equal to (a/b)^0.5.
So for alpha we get 1.02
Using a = 59.2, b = 56.7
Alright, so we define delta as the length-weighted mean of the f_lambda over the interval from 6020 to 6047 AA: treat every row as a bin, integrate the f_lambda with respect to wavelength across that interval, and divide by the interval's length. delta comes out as 57.0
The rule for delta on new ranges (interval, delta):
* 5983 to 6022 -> 56.4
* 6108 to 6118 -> 55.2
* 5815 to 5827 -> 60.7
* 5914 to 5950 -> 58.3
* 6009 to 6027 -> 56.2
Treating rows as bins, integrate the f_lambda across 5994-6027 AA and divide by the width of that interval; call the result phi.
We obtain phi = 56.5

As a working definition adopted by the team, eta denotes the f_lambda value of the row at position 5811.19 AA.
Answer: 58.79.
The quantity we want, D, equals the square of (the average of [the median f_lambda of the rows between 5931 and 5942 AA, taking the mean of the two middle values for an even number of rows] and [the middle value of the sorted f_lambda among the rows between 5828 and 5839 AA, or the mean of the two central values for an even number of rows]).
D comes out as 3577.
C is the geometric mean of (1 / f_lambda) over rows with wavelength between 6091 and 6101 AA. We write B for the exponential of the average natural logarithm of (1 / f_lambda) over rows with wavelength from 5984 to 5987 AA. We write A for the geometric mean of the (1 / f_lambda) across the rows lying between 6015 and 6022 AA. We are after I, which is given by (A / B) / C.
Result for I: 56.5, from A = 0.0178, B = 0.0177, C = 0.0178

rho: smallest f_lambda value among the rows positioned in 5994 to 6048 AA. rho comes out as 55.11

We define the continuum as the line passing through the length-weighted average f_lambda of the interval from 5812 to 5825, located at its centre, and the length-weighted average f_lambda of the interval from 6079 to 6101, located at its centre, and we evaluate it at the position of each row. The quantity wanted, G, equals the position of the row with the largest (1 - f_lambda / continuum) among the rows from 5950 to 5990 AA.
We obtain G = 5960.26 AA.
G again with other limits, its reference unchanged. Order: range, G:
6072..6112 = 6103.31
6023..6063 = 6030.67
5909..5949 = 5947.92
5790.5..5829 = 5811.19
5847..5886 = 5856.87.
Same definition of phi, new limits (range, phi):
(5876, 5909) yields 56.9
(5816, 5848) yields 60.2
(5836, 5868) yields 58.0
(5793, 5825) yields 59.9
